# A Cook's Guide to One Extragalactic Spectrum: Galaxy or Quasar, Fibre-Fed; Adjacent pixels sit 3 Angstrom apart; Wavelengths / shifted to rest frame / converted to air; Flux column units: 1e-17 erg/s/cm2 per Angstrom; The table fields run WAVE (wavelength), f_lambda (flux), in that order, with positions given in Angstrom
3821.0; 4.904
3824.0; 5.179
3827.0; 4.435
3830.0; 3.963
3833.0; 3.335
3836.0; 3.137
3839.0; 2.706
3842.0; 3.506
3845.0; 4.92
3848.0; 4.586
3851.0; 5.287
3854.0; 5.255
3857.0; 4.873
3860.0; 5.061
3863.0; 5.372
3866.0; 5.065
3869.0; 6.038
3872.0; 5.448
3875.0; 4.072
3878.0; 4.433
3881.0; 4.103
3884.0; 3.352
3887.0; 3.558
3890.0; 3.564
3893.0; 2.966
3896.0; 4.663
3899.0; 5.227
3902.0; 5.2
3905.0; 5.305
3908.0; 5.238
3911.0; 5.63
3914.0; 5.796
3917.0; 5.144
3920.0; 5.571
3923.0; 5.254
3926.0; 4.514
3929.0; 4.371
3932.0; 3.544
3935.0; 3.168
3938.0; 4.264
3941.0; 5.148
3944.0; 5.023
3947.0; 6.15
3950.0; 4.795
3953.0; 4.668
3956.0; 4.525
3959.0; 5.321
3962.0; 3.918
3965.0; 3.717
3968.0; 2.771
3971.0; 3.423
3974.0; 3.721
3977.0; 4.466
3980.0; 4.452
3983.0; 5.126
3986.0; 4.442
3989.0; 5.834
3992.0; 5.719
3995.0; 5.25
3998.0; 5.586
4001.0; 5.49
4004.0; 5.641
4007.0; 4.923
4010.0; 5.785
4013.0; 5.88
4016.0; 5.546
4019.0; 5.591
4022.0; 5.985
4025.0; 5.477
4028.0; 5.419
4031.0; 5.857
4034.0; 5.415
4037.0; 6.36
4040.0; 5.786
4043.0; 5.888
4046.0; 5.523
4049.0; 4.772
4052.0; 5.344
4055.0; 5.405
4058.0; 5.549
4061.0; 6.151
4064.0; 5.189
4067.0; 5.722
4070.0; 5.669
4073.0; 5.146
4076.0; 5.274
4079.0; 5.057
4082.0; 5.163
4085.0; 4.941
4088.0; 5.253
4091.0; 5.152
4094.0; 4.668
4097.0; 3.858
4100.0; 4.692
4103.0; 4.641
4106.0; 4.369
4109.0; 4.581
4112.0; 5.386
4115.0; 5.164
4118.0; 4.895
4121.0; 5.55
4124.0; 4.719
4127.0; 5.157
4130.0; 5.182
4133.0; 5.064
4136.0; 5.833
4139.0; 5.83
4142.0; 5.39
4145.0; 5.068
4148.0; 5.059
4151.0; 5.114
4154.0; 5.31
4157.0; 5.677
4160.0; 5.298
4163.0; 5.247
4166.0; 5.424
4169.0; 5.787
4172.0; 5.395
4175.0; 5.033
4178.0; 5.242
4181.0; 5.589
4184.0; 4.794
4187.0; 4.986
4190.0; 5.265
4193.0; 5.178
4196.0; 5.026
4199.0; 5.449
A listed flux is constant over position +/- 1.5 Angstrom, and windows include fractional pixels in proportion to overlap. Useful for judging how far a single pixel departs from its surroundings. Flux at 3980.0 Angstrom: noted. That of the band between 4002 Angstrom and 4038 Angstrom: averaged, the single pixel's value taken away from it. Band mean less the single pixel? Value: 1.2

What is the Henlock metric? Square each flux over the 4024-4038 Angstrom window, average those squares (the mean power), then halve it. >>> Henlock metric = 16.3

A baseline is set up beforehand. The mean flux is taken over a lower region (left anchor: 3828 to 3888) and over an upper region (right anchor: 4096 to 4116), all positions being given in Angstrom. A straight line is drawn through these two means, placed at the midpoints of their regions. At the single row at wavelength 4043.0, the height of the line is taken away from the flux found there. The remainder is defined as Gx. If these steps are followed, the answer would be 1.3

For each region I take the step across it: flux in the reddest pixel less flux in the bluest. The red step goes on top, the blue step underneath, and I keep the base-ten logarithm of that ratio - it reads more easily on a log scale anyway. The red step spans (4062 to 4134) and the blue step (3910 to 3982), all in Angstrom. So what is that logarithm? -1.0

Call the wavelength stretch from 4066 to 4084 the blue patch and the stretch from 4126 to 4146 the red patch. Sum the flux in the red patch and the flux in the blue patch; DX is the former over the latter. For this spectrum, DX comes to 1.17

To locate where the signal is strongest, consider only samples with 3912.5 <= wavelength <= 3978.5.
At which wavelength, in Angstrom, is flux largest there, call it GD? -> 3947.0 Angstrom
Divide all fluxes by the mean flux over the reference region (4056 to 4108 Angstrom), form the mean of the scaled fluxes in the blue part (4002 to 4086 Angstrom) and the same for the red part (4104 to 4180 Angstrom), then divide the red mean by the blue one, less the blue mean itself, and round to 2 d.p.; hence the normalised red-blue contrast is -0.14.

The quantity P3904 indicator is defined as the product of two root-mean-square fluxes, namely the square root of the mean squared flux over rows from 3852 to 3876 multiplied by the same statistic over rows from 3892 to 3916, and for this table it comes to 26.2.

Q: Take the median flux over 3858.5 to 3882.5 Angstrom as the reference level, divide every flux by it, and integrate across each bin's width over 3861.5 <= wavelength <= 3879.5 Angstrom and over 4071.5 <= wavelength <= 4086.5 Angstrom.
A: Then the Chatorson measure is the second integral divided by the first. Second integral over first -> 0.8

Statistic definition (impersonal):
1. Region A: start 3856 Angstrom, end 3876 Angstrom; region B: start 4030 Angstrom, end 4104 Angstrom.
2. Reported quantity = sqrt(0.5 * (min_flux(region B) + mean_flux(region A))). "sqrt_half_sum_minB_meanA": 2.12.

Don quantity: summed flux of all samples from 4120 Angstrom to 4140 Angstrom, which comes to 37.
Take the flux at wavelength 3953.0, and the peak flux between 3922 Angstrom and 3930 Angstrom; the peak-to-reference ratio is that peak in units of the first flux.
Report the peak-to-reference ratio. 1.13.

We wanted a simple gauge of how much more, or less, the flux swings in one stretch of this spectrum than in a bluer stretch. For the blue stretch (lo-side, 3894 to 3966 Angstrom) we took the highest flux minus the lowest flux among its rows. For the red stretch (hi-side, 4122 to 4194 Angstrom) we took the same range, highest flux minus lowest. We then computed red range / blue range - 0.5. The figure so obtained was -0.13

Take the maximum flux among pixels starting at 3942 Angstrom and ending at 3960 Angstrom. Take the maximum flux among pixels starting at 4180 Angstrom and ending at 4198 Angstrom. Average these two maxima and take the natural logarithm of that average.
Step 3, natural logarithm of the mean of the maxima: 1.77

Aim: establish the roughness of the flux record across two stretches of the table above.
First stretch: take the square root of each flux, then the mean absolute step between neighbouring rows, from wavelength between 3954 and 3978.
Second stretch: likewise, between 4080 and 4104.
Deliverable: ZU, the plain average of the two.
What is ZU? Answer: 0.14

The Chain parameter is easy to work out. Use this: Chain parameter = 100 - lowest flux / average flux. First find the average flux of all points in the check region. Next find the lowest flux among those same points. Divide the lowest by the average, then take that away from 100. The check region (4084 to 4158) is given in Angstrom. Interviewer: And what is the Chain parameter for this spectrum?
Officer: 99.2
